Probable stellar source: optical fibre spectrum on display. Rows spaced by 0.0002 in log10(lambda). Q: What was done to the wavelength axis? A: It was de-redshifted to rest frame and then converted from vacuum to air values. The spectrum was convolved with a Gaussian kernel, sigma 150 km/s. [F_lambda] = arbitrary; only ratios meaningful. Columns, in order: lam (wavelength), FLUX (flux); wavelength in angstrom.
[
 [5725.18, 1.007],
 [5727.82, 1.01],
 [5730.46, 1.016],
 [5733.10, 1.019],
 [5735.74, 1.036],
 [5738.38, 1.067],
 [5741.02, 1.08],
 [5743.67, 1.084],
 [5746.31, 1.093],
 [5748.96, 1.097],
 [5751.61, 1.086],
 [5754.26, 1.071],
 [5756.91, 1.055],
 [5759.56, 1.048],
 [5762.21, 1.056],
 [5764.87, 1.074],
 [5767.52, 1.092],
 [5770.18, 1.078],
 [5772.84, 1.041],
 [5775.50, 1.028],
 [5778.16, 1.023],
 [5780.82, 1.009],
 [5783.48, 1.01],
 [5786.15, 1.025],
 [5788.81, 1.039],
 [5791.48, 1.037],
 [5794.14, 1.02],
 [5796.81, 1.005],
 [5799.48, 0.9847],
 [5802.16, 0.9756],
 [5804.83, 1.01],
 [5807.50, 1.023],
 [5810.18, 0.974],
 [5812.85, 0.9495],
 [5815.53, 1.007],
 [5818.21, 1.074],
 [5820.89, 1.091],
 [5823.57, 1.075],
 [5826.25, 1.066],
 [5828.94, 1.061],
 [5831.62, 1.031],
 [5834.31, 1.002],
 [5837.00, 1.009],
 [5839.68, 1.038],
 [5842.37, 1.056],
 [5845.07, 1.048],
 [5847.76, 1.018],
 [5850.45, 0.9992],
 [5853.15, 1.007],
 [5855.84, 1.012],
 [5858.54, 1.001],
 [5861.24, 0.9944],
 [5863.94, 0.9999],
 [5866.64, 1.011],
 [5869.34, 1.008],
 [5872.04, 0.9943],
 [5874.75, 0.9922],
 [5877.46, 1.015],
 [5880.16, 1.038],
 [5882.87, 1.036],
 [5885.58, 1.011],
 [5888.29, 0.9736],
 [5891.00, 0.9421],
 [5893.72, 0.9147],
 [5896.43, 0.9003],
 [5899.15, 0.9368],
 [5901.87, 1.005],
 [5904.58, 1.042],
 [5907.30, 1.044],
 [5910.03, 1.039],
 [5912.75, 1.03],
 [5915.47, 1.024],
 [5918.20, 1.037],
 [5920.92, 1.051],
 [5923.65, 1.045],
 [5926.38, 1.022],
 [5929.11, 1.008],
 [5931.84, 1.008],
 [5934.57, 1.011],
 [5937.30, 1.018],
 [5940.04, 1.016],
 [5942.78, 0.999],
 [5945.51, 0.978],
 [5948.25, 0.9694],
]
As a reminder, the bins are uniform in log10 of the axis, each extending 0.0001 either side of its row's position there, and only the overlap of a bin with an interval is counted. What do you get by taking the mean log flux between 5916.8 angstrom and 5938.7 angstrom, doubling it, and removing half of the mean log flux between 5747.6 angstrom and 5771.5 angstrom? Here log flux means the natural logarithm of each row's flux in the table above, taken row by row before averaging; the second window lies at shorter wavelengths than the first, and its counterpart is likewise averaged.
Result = 0.014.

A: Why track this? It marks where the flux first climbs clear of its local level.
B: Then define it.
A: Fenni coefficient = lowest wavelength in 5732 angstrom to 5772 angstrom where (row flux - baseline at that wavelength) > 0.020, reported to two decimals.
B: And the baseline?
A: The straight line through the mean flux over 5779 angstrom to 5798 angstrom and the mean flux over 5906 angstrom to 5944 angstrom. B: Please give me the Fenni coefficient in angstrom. 5738.38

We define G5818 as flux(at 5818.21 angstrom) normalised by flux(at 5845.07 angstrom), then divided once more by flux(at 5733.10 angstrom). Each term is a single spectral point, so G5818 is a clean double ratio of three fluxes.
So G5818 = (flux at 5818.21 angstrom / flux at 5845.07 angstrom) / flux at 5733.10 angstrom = 1.01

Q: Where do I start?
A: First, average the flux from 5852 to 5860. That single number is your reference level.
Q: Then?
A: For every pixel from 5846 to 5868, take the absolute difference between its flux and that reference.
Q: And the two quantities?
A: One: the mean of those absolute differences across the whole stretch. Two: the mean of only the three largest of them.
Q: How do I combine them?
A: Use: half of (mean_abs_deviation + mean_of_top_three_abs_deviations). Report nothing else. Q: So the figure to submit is 0.009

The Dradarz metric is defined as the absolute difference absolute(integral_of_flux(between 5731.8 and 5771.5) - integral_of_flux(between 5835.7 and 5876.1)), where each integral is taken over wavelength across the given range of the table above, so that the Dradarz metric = 1.5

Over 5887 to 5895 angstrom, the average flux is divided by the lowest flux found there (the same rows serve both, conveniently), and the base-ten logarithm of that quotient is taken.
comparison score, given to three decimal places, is 0.013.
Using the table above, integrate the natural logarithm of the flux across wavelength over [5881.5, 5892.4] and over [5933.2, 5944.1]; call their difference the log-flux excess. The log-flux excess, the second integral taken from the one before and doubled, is -0.5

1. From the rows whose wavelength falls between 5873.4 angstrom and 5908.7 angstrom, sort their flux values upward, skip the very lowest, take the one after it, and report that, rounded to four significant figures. 0.9147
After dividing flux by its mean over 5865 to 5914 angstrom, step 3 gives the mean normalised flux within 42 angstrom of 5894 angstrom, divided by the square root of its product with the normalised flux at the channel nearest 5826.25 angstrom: 0.97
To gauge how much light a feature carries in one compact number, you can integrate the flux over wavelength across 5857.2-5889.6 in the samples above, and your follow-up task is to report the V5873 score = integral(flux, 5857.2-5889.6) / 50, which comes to 0.65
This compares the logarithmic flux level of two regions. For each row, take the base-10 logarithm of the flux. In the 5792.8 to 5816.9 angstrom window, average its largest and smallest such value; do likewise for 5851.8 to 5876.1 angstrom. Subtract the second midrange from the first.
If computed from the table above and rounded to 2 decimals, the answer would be -0.01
